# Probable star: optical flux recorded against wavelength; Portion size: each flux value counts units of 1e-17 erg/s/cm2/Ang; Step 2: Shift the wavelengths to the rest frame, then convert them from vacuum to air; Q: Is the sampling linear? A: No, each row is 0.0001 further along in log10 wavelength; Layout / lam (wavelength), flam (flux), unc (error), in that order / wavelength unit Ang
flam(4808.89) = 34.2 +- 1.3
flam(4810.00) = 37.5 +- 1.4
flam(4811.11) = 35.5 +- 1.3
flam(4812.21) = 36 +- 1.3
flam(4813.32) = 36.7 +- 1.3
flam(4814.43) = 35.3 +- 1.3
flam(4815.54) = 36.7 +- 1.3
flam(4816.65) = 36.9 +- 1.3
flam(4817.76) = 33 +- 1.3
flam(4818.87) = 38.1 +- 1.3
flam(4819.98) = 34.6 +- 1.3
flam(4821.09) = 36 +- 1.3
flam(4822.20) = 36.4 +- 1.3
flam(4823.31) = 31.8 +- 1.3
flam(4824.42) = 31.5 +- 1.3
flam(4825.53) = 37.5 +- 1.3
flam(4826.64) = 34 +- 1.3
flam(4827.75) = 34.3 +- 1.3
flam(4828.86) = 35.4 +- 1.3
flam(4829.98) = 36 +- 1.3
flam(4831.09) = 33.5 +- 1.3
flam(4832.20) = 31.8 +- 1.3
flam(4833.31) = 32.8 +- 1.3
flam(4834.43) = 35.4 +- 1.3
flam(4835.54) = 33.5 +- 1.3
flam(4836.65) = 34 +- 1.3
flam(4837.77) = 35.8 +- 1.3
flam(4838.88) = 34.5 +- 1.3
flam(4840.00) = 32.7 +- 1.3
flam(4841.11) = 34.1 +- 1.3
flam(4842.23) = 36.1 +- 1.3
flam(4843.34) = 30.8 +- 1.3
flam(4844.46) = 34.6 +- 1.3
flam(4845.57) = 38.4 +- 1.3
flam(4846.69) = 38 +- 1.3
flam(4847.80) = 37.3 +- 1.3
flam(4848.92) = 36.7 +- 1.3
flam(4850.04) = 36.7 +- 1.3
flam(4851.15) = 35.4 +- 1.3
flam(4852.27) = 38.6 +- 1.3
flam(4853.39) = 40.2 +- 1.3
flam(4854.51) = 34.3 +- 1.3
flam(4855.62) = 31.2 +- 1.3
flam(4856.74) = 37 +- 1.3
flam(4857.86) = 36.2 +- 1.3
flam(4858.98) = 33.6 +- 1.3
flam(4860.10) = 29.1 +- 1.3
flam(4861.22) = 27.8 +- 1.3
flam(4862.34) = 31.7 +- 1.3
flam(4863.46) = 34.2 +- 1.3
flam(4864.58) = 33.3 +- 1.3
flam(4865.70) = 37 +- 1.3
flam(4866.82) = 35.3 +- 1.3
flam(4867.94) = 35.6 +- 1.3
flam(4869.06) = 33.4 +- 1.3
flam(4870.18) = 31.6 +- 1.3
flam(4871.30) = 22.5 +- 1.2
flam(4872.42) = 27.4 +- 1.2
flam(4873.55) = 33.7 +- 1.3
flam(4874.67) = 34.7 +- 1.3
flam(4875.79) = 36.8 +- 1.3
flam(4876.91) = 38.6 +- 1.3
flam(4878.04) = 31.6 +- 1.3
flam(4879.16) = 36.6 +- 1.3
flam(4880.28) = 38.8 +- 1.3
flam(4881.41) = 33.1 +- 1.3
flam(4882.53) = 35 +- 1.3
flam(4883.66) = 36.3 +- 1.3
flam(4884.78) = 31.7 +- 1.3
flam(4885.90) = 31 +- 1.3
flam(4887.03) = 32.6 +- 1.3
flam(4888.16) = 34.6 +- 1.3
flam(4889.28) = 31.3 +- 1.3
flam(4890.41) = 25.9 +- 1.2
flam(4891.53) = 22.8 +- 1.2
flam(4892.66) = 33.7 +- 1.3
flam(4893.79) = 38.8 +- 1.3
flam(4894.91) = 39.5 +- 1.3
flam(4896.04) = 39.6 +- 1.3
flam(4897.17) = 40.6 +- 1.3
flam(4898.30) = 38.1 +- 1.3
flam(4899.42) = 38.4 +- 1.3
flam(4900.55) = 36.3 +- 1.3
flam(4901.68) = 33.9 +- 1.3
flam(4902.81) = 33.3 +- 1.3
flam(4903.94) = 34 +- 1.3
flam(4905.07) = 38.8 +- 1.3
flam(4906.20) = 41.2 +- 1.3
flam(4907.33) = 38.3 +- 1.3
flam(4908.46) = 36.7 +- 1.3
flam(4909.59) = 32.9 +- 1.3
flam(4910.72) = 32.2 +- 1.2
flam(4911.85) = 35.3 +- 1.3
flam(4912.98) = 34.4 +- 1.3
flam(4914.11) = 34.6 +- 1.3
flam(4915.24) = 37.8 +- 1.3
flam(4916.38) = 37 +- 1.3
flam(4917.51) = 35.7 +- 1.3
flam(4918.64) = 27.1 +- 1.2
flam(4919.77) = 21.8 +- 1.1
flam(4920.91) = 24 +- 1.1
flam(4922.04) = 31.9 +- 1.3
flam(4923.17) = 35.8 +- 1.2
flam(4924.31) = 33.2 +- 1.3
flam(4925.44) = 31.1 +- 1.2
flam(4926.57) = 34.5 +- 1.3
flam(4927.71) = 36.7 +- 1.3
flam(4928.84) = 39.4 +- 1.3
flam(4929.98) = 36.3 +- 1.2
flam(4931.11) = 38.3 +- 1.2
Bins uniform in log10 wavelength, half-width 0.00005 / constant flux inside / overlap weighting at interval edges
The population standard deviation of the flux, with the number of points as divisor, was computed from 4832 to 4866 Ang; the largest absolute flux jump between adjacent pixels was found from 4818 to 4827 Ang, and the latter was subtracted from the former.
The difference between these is -3.2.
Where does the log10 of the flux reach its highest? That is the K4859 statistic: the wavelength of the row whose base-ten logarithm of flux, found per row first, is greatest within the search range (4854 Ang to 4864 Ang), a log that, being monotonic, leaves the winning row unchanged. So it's 4856.74 Ang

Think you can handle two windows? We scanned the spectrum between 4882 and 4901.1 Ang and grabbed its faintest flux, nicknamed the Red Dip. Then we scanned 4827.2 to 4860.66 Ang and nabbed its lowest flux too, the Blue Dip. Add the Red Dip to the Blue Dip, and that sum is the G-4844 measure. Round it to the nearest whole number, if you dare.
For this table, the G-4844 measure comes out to 52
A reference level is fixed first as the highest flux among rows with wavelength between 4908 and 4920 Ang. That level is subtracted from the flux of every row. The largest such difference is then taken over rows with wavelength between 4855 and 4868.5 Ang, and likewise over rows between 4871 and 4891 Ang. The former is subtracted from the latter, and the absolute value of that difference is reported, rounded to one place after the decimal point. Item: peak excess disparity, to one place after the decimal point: 1.8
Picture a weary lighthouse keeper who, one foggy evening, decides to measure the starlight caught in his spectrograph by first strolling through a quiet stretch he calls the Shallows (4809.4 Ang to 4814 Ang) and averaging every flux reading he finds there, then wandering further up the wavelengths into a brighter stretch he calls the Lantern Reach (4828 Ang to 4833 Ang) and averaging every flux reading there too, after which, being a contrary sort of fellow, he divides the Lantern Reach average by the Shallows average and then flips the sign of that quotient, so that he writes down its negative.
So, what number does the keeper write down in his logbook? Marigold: -0.94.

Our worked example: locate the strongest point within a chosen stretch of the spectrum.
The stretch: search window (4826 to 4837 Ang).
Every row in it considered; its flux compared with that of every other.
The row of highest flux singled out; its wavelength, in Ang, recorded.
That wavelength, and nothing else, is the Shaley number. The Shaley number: 4829.98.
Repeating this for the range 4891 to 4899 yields 4897.17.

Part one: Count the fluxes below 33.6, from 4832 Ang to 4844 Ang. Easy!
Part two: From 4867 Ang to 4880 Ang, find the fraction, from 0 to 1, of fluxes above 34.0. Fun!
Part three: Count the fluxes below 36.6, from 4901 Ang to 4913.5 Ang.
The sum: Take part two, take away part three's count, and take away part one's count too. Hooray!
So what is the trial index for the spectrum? -11.5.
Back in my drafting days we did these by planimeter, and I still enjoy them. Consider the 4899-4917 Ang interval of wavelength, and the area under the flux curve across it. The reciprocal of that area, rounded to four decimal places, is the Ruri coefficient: 0.0015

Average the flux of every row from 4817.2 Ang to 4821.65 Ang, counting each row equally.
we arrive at 35.4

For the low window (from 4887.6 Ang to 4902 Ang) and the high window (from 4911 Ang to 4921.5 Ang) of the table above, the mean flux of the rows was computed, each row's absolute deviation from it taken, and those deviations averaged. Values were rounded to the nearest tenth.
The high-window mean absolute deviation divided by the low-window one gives 1.2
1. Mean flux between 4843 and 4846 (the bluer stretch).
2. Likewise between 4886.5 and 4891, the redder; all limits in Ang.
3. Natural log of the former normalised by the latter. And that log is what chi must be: 0.11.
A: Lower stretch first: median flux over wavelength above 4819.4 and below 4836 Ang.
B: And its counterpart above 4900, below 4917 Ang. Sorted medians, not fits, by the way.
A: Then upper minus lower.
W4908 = 1.0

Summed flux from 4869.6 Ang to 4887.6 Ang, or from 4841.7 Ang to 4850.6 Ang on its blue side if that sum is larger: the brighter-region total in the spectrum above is 532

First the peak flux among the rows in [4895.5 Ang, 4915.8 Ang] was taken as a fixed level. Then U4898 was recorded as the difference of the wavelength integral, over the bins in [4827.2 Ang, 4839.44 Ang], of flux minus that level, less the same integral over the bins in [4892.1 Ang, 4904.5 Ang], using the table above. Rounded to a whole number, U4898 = -32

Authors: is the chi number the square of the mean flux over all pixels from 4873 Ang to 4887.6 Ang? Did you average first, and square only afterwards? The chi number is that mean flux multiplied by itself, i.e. 1201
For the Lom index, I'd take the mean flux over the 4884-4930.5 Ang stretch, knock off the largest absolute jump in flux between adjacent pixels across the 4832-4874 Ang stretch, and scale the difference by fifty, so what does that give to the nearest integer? 1256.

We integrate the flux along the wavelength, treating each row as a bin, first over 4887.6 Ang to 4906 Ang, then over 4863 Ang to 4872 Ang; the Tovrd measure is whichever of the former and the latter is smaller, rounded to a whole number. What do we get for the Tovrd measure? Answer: 295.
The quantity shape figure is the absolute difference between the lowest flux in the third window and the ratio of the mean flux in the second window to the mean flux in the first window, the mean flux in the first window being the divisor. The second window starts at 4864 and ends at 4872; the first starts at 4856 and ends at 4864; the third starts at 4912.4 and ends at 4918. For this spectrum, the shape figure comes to 33.4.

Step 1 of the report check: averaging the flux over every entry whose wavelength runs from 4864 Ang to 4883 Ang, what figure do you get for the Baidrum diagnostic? 33.8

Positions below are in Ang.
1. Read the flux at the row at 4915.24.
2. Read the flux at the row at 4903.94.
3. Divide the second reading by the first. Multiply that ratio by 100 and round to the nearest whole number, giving 90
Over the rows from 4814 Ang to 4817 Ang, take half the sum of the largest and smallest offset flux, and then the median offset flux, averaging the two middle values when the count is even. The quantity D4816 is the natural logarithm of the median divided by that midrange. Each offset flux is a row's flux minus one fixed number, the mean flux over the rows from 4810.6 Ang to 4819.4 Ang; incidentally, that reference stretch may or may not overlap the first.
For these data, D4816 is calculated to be 2.2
